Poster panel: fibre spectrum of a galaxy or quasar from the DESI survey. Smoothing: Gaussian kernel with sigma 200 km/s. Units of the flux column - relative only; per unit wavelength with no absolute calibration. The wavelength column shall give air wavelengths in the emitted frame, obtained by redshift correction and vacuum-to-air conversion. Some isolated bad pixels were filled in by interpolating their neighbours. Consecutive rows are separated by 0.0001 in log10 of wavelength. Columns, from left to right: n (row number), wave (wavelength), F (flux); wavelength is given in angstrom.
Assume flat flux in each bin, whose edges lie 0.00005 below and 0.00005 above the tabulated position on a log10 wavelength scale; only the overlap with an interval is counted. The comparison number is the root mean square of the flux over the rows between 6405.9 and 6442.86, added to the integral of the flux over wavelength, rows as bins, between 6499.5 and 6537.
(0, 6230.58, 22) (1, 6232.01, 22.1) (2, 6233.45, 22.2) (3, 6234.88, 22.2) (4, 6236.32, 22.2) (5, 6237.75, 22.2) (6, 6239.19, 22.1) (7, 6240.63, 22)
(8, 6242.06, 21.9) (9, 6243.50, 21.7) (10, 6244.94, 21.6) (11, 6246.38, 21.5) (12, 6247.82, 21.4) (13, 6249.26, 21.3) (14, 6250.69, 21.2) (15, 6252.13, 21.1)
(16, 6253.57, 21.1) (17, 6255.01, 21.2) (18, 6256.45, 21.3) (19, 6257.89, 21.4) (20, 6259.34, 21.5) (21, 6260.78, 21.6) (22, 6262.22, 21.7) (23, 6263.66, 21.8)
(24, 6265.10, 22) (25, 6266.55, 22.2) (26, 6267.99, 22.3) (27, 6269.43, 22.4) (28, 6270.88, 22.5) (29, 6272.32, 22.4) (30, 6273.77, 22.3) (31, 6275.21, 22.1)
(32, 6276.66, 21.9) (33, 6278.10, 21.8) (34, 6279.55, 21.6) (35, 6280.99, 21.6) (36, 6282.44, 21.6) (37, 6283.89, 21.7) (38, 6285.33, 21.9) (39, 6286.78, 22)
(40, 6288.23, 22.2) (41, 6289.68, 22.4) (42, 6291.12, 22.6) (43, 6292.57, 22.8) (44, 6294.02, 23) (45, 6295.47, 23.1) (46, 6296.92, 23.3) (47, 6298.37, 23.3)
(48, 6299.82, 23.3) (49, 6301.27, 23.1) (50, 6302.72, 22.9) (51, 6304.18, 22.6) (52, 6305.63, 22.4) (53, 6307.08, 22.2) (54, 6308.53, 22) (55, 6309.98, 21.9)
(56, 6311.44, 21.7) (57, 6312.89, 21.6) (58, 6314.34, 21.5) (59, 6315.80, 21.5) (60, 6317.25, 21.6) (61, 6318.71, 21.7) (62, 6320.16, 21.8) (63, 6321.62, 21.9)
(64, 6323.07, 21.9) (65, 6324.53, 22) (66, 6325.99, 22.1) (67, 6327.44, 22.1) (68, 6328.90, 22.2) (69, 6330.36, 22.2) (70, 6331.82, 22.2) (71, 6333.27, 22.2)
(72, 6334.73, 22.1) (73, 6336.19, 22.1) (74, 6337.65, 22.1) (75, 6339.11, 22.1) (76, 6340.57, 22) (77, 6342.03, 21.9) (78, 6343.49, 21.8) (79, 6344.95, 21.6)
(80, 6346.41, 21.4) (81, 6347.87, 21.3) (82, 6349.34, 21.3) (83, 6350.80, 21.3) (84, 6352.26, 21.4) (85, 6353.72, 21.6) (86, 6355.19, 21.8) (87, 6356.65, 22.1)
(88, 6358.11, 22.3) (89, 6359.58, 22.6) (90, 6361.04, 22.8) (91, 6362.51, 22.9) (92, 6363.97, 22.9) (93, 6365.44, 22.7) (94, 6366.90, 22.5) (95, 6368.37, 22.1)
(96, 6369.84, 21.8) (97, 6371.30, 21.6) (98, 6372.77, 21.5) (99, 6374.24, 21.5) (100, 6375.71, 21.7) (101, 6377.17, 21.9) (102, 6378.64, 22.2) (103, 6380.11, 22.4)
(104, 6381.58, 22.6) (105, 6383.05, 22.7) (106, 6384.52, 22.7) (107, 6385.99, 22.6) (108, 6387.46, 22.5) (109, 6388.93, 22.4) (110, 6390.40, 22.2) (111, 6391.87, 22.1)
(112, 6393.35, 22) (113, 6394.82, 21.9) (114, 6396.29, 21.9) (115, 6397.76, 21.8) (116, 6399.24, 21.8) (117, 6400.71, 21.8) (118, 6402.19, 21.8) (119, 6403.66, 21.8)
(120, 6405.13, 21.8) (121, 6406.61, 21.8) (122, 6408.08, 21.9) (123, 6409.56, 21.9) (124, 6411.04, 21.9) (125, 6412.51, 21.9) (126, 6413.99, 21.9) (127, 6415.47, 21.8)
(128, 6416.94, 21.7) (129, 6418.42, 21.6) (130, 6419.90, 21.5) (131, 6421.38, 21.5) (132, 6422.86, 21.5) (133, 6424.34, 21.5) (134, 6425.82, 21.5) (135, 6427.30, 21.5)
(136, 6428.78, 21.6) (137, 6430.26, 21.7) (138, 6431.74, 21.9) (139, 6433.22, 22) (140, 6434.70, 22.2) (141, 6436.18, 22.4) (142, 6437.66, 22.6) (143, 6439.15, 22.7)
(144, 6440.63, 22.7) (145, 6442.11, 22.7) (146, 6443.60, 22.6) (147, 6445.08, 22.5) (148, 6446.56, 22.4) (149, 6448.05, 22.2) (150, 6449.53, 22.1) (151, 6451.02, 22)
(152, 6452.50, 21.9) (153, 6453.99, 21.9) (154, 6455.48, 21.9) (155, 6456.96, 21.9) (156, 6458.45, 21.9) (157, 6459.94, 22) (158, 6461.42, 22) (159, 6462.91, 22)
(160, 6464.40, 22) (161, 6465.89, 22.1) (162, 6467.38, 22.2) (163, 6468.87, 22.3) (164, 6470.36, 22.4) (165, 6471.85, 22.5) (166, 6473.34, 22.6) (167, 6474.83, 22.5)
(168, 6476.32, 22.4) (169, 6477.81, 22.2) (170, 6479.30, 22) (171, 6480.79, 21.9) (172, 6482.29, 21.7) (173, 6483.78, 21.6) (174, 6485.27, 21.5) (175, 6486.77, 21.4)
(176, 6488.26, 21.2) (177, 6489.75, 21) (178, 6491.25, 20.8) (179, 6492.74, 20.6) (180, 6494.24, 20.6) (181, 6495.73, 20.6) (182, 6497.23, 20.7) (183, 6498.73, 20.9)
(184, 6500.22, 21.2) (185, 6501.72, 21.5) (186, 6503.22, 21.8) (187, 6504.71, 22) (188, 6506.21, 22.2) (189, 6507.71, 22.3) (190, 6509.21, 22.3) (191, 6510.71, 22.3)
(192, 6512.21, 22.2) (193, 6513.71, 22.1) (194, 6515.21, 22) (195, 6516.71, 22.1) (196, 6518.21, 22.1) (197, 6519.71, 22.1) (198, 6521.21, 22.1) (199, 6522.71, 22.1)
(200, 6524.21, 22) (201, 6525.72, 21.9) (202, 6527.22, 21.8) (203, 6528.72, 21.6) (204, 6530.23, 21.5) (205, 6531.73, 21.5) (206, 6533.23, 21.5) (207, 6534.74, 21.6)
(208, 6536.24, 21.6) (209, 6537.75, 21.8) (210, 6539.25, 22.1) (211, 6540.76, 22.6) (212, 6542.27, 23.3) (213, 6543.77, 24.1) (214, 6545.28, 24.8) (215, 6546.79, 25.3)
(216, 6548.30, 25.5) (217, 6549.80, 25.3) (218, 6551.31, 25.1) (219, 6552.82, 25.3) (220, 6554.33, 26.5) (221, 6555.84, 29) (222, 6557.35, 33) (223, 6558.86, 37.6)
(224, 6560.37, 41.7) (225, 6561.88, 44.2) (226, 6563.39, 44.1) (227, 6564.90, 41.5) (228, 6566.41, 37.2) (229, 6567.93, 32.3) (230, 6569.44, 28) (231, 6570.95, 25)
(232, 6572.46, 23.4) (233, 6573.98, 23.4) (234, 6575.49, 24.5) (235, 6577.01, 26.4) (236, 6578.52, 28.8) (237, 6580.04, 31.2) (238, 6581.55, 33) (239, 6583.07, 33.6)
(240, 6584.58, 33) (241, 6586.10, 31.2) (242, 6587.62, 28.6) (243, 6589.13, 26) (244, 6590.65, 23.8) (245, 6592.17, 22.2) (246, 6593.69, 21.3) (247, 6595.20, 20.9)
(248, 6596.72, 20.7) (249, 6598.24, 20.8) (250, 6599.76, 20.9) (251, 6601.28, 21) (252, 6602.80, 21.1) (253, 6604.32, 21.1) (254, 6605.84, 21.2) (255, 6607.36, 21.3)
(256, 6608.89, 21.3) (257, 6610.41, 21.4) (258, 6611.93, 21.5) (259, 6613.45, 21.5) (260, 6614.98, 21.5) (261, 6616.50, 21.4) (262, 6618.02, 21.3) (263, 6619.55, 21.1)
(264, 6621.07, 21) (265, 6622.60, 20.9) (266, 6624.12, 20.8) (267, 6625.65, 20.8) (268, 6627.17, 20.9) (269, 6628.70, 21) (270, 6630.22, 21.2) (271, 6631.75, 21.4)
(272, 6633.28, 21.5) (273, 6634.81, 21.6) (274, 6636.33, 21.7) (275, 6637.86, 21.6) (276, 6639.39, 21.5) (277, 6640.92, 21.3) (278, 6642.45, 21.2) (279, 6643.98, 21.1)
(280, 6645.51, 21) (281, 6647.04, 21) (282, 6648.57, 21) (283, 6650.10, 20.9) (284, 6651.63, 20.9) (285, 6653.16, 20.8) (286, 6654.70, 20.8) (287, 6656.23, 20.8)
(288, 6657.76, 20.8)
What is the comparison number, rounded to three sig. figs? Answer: 843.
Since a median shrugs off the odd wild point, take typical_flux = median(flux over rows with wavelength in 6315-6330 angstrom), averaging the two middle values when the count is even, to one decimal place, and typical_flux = 21.9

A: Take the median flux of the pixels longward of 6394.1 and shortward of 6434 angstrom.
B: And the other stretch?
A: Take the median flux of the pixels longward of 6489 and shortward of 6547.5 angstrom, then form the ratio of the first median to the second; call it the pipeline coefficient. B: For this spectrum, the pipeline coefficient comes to 0.99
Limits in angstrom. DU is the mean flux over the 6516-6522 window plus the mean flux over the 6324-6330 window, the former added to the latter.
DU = 44.2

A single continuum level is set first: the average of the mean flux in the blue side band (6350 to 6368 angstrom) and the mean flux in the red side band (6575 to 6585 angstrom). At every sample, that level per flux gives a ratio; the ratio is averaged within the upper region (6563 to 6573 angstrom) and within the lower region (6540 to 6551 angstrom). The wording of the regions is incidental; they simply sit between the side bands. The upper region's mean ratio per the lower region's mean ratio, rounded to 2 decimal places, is 0.78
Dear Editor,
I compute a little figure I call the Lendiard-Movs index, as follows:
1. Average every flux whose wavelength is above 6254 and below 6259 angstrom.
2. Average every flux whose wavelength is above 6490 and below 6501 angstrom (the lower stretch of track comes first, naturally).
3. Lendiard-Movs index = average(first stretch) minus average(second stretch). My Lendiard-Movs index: 0.5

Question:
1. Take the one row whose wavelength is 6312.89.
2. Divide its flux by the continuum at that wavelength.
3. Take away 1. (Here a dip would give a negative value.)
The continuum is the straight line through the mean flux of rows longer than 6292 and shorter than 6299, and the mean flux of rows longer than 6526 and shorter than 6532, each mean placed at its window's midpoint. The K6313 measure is -0.060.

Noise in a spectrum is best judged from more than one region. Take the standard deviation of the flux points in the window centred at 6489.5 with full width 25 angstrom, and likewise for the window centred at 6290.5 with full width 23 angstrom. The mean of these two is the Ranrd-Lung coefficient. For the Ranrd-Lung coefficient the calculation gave 0.6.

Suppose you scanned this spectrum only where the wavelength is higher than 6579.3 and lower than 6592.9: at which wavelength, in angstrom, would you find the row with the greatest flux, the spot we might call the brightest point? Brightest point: 6583.07 angstrom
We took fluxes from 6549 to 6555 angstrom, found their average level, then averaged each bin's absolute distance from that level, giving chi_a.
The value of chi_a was 0.475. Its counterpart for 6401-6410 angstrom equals 0.044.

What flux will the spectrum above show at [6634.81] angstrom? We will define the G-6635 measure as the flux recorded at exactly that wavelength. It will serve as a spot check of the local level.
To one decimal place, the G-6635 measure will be 21.6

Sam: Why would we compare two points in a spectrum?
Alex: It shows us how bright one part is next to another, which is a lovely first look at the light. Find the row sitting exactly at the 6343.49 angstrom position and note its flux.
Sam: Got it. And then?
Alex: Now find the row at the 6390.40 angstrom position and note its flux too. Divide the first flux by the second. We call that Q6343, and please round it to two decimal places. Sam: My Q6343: 0.98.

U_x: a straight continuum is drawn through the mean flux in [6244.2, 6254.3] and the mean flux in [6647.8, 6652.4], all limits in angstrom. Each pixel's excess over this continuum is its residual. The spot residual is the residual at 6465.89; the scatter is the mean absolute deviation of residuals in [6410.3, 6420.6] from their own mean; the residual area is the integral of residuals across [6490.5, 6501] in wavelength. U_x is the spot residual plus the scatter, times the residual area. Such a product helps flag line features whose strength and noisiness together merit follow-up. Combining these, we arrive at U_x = -4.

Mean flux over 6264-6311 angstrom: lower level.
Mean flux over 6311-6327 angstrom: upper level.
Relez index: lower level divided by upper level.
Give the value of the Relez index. 1.03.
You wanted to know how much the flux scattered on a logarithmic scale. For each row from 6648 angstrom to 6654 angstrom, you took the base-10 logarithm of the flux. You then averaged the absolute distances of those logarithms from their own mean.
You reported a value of 0.0010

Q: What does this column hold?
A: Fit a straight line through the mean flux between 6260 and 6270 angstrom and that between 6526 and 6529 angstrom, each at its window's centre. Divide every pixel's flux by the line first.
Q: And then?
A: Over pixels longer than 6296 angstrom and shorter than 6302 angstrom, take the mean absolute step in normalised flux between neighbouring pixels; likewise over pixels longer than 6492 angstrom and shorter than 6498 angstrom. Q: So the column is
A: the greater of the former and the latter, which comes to 0.0031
